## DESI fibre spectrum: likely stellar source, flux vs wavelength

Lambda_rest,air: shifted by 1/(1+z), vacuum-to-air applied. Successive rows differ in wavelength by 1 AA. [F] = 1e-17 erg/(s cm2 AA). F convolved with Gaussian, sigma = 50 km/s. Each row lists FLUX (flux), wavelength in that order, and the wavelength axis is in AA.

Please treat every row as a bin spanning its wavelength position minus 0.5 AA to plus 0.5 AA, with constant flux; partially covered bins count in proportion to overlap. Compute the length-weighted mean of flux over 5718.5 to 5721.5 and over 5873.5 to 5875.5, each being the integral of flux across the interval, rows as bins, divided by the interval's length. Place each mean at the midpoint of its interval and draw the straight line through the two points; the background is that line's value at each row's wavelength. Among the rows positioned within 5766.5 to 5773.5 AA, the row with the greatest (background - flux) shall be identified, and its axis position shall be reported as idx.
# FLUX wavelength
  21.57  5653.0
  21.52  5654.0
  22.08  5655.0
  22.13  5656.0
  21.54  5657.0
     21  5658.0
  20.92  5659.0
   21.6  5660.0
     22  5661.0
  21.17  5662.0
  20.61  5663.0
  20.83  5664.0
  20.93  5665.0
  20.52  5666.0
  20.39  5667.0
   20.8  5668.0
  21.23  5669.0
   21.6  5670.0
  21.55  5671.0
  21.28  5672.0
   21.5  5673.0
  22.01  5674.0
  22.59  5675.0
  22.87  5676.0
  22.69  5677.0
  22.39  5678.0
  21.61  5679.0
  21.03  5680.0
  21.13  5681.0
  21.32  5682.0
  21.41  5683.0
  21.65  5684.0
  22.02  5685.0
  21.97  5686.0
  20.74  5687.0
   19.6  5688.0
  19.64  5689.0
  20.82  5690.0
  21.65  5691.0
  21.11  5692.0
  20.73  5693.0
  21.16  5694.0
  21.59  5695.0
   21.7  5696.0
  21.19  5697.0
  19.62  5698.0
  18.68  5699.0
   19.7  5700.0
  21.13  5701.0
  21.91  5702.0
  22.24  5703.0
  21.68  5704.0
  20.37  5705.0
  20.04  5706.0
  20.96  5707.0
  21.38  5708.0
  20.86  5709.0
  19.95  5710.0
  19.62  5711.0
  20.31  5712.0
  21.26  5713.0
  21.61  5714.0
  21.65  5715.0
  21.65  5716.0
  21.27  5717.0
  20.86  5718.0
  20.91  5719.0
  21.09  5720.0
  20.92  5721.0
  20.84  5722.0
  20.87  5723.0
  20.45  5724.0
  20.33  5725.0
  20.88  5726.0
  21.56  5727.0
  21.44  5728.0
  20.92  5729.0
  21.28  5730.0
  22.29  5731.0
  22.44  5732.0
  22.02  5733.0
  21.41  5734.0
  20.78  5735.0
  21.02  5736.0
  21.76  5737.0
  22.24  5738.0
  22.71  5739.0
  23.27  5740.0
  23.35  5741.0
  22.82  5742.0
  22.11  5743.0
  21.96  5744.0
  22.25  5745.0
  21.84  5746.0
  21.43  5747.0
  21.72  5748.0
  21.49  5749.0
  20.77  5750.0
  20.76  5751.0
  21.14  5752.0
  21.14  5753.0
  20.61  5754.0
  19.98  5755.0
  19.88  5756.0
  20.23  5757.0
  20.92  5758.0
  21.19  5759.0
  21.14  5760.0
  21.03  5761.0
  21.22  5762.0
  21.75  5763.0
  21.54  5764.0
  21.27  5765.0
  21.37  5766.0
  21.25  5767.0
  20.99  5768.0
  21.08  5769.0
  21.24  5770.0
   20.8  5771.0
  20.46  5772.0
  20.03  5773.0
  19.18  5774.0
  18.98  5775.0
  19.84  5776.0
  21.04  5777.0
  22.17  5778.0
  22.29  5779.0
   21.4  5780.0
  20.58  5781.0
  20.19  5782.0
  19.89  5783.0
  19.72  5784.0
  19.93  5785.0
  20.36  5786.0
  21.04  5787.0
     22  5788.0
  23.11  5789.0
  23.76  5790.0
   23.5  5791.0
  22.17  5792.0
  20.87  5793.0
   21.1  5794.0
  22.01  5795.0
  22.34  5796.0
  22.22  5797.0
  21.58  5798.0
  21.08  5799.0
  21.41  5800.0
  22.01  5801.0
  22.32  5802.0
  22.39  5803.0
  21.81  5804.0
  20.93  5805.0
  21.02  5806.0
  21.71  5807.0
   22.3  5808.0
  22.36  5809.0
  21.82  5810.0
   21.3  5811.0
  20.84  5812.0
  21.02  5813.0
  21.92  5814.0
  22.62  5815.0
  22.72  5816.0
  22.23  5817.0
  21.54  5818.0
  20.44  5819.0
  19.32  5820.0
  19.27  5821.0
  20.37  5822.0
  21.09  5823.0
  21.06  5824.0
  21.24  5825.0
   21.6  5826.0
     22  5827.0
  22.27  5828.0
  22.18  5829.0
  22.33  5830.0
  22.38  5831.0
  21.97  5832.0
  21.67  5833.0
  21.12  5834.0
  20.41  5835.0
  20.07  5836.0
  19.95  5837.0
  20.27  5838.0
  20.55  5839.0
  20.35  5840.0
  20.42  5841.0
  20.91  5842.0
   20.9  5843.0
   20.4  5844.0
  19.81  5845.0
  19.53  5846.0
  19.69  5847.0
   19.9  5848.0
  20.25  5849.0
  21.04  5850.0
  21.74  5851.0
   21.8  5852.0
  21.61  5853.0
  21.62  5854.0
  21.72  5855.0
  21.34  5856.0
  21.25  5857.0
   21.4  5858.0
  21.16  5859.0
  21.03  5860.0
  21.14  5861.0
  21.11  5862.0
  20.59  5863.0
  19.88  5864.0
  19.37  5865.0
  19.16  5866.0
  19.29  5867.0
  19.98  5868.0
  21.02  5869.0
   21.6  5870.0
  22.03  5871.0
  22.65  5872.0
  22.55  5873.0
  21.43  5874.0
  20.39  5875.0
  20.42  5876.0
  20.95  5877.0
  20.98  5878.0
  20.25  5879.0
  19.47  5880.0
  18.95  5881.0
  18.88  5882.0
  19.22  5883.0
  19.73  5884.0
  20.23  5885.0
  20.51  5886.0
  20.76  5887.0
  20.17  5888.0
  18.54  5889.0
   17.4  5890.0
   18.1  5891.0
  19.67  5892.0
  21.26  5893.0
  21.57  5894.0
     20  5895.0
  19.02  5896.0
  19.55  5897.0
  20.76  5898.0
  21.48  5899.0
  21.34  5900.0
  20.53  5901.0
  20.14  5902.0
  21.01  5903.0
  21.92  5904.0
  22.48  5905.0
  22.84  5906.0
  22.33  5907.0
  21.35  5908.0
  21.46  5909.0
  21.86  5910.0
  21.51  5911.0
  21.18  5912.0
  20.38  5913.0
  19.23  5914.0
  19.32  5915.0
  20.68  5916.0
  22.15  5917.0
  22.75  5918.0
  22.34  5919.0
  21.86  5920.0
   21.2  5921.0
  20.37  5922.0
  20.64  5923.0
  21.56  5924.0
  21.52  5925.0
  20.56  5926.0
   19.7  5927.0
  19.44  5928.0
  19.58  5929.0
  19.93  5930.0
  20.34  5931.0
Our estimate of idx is 5773.0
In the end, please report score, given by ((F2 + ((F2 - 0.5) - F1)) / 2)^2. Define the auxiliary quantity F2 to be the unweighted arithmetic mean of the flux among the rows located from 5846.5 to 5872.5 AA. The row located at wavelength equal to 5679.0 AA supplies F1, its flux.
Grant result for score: 97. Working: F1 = 21.61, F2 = 20.9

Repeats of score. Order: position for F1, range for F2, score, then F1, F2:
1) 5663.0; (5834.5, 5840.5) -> 94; 20.61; 20.3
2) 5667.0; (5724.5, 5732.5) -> 120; 20.39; 21.4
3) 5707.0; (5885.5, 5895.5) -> 82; 20.96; 19.8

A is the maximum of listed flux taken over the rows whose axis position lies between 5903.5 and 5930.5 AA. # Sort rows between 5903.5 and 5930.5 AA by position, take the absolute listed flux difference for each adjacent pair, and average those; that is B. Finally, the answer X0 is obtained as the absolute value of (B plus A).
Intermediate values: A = 22.84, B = 0.59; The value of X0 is 23.4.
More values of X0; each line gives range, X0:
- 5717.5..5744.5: 23.7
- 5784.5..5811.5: 24.3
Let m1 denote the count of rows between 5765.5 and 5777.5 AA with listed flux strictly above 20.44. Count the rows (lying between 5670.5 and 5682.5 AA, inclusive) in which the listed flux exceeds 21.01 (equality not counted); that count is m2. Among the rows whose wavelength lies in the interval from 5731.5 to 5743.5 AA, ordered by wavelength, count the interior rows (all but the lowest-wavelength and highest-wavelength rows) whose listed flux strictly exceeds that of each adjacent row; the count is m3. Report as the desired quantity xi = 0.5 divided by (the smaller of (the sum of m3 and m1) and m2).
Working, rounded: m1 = 8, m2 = 12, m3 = 1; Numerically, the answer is 0.06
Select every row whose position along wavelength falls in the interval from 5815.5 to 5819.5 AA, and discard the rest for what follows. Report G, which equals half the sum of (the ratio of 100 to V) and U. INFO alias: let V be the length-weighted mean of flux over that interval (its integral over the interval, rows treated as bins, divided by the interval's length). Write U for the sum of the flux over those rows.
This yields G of 45.8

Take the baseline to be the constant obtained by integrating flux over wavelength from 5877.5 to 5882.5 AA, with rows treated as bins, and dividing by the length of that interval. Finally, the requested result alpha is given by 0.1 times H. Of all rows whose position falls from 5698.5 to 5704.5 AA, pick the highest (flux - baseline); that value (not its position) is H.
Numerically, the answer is 0.25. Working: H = 2.5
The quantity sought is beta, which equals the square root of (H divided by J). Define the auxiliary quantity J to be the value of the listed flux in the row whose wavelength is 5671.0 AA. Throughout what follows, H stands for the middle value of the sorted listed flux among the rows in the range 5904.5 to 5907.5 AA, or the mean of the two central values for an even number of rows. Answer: 1.02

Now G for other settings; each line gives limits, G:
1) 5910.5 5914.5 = 43.6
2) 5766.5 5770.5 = 44.6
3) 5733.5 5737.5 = 44.8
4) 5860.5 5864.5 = 43.8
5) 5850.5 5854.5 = 45.7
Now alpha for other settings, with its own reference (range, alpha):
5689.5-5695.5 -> 0.19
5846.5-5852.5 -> 0.21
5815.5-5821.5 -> 0.30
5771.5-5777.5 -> 0.13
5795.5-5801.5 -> 0.26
